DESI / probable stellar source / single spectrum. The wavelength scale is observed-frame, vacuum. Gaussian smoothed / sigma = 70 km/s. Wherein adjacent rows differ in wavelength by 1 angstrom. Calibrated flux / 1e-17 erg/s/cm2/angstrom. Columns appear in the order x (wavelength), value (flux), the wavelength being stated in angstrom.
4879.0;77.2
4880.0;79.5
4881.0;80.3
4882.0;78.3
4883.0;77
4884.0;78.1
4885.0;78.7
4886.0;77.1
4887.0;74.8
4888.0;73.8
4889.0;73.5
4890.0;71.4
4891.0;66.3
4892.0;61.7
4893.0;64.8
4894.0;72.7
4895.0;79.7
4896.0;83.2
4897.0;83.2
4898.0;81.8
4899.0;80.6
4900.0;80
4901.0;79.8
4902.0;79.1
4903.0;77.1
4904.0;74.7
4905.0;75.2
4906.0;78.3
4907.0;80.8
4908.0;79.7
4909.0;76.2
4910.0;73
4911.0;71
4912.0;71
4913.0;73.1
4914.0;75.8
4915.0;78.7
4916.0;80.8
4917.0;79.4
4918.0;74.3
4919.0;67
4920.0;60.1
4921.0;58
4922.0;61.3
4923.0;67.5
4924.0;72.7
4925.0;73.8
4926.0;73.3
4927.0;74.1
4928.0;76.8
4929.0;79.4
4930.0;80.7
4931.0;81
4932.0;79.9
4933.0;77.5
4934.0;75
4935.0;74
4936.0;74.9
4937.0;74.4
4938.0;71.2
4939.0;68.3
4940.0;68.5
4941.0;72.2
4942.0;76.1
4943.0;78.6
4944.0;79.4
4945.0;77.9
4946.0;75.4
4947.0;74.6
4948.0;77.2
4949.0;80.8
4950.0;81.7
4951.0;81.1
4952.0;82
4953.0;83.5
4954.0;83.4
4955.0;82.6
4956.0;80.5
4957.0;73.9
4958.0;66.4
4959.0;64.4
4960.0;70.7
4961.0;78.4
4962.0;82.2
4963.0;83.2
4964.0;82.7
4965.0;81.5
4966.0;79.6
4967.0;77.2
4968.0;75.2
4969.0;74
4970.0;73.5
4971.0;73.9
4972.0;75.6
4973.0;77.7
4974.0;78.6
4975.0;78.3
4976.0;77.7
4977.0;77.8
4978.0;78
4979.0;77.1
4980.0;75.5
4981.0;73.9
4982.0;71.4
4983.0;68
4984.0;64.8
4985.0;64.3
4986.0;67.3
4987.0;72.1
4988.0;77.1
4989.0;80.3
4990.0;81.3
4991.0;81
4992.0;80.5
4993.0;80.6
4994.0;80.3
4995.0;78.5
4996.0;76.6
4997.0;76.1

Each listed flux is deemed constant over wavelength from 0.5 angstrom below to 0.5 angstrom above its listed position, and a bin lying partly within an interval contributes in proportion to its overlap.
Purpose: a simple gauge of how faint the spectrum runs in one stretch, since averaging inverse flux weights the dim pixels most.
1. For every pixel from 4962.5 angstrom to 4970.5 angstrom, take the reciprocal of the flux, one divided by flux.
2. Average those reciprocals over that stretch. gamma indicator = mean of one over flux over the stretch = 0.0128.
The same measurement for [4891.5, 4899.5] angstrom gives 0.0133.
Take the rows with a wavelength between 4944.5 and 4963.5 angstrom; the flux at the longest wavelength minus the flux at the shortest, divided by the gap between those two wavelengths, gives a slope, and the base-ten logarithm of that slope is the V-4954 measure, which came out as -0.53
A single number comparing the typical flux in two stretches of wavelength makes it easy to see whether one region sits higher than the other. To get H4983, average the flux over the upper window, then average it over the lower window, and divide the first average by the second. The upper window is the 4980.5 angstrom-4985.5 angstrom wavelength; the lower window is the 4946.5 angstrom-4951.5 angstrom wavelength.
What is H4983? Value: 0.87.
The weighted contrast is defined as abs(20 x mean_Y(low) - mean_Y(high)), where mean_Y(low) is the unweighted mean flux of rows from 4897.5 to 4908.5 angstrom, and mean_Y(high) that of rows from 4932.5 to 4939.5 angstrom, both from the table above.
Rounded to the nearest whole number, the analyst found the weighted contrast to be 1503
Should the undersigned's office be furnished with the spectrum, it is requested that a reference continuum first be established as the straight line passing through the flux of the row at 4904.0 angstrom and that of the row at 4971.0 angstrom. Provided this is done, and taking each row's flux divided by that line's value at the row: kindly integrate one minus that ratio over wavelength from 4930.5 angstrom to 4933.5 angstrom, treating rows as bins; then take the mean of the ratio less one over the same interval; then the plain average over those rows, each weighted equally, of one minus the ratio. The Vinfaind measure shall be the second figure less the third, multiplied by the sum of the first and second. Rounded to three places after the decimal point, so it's -0.019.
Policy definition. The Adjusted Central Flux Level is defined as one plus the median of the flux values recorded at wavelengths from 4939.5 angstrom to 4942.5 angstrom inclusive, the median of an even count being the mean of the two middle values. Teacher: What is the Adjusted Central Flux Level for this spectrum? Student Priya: 73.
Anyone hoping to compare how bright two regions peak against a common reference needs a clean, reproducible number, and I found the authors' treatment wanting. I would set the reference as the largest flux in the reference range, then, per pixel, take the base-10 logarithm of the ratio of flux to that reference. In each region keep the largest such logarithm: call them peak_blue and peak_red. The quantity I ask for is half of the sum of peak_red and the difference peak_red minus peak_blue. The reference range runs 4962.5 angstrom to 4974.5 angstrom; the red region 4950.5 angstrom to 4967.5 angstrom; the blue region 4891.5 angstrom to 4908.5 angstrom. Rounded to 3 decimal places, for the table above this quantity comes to 0.002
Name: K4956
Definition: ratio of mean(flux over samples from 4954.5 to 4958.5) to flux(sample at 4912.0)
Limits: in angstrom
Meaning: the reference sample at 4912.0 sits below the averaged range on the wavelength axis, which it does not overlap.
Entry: 1.07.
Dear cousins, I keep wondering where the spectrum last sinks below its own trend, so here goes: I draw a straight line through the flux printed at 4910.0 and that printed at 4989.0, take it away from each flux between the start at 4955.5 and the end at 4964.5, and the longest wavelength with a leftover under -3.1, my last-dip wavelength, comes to 4960.0 angstrom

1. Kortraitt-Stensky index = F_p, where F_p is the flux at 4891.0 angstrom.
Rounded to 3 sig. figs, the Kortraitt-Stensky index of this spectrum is 66.3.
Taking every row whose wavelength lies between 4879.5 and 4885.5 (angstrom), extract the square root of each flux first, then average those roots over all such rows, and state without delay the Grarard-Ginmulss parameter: 8.87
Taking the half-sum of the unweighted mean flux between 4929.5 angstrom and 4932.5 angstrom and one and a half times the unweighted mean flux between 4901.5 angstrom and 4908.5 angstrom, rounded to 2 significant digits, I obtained 99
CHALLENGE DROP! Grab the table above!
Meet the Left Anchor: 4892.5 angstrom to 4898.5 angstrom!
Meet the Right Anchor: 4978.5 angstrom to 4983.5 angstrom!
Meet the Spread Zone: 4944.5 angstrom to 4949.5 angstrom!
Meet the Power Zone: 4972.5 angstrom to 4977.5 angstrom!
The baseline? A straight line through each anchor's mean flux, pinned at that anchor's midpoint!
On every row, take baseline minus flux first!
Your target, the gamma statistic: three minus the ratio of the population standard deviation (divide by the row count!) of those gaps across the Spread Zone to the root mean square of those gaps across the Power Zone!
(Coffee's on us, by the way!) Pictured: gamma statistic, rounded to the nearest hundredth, 2.52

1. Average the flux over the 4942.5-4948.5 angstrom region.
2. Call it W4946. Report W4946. 77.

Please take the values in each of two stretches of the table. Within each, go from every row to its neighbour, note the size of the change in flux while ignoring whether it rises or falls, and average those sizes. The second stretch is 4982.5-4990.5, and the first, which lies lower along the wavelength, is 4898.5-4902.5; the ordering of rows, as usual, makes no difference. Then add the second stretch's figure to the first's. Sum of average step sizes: 3.5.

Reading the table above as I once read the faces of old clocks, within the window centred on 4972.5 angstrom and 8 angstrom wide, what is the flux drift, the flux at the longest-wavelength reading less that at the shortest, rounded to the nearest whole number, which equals 4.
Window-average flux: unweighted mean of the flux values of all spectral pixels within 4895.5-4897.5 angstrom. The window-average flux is 83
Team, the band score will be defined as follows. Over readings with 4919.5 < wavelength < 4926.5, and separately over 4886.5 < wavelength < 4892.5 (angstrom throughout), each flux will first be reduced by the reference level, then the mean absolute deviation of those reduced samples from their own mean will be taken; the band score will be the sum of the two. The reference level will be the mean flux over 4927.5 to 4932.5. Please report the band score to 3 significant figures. 10.1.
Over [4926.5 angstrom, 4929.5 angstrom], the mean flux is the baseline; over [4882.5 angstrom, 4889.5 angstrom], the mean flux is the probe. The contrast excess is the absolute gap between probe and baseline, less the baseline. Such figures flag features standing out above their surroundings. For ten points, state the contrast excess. -76.1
